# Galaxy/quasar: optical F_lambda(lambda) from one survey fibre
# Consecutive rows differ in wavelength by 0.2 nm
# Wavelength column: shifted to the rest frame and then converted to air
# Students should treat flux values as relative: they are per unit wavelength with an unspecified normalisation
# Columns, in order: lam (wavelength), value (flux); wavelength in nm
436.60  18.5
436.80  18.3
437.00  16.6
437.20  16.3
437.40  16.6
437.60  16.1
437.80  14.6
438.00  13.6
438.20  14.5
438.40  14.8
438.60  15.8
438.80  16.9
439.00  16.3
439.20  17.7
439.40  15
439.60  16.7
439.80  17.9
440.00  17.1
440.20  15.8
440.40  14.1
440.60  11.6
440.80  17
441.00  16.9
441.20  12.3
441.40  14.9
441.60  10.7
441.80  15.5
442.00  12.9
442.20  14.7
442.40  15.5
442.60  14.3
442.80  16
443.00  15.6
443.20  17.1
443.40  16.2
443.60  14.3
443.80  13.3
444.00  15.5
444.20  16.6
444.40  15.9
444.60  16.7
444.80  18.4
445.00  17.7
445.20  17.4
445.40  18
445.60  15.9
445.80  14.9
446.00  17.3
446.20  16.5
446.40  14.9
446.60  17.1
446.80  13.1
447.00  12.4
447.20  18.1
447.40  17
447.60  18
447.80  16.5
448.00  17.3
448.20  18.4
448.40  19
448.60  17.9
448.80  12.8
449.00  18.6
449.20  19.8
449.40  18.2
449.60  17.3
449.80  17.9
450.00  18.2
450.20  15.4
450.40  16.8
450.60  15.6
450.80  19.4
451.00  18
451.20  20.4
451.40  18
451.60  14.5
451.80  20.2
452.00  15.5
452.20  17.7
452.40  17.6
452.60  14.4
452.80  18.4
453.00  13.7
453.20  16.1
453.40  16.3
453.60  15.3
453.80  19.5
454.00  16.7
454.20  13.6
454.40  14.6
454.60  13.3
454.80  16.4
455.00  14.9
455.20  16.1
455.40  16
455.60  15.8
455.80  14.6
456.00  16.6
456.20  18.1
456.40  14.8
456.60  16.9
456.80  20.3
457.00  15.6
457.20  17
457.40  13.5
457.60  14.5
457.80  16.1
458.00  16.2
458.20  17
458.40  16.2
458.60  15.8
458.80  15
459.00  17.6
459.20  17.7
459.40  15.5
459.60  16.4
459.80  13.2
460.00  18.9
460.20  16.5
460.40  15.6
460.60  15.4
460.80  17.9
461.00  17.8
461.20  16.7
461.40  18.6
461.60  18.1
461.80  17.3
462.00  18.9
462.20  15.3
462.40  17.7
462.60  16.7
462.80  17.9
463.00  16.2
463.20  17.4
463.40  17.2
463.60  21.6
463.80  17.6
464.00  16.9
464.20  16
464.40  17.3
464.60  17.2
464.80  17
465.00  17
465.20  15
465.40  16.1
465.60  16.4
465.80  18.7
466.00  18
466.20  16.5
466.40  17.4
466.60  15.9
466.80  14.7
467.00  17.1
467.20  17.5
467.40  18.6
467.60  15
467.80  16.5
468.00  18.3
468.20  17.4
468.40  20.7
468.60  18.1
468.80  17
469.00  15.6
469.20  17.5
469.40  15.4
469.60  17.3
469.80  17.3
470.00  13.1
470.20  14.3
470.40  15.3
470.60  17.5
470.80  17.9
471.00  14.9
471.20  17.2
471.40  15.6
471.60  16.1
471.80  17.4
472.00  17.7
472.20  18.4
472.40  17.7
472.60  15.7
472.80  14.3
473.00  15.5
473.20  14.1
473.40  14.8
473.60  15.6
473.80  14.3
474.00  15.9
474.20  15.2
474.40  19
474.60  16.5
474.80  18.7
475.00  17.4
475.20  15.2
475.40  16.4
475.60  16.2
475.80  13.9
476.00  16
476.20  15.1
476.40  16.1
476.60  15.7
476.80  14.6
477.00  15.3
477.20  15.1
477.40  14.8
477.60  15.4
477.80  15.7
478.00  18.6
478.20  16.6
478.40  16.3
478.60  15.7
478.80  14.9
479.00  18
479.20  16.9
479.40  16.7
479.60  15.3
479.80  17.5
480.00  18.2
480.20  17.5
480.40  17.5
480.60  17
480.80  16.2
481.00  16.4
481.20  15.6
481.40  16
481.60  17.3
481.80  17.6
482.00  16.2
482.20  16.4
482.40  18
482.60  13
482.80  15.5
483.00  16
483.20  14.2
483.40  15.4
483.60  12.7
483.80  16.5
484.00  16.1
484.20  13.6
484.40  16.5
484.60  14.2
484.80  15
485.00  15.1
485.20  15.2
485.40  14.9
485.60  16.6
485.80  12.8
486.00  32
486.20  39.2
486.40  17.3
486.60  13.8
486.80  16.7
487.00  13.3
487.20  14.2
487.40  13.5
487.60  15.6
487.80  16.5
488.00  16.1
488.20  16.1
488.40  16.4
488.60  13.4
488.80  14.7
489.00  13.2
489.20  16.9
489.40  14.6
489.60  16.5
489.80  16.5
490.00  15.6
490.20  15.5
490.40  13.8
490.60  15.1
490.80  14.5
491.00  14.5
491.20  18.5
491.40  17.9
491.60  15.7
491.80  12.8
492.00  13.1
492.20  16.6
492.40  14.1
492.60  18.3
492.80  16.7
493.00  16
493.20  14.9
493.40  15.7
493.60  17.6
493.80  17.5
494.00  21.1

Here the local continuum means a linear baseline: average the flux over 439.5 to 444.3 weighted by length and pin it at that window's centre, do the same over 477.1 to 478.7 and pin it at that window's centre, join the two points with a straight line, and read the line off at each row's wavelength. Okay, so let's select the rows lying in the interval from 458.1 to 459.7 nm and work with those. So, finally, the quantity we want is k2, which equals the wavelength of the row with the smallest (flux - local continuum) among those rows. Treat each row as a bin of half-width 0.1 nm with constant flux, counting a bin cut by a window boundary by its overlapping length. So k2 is 458.80 nm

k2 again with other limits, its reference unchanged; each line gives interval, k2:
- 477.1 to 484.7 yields 483.60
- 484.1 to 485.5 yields 484.20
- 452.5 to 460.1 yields 459.80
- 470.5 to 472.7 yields 471.00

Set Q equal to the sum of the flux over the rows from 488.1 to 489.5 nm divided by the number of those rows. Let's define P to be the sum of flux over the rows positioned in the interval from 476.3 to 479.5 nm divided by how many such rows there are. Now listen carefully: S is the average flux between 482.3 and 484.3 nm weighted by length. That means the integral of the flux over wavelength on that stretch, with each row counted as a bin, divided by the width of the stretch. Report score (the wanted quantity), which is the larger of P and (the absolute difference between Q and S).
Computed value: 16.0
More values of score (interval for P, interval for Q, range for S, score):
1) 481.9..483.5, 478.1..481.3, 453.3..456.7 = 15.6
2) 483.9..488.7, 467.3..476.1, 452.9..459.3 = 16.8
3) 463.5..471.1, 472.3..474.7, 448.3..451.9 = 16.9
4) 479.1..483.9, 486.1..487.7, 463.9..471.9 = 16.2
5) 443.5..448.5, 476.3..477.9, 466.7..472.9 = 16.4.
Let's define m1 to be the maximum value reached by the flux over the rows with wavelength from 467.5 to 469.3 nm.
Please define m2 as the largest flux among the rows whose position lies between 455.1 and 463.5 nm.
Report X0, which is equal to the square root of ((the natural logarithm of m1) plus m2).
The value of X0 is 4.83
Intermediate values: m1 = 20.7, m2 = 20.3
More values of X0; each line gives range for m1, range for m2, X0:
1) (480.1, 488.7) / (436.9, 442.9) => 4.64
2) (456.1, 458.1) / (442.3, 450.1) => 4.78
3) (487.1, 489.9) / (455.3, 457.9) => 4.81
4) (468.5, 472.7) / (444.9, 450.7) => 4.77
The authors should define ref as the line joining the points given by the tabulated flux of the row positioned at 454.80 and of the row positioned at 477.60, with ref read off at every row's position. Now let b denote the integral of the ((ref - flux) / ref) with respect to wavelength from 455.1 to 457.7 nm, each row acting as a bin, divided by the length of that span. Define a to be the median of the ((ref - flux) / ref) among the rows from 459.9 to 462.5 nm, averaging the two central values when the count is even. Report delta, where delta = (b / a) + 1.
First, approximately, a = -0.10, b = 0.012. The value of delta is 0.9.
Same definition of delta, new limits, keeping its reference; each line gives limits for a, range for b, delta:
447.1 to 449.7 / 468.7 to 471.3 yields 1.4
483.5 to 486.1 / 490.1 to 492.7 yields 26.8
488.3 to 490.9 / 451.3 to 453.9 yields 1.7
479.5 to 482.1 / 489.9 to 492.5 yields 1.2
